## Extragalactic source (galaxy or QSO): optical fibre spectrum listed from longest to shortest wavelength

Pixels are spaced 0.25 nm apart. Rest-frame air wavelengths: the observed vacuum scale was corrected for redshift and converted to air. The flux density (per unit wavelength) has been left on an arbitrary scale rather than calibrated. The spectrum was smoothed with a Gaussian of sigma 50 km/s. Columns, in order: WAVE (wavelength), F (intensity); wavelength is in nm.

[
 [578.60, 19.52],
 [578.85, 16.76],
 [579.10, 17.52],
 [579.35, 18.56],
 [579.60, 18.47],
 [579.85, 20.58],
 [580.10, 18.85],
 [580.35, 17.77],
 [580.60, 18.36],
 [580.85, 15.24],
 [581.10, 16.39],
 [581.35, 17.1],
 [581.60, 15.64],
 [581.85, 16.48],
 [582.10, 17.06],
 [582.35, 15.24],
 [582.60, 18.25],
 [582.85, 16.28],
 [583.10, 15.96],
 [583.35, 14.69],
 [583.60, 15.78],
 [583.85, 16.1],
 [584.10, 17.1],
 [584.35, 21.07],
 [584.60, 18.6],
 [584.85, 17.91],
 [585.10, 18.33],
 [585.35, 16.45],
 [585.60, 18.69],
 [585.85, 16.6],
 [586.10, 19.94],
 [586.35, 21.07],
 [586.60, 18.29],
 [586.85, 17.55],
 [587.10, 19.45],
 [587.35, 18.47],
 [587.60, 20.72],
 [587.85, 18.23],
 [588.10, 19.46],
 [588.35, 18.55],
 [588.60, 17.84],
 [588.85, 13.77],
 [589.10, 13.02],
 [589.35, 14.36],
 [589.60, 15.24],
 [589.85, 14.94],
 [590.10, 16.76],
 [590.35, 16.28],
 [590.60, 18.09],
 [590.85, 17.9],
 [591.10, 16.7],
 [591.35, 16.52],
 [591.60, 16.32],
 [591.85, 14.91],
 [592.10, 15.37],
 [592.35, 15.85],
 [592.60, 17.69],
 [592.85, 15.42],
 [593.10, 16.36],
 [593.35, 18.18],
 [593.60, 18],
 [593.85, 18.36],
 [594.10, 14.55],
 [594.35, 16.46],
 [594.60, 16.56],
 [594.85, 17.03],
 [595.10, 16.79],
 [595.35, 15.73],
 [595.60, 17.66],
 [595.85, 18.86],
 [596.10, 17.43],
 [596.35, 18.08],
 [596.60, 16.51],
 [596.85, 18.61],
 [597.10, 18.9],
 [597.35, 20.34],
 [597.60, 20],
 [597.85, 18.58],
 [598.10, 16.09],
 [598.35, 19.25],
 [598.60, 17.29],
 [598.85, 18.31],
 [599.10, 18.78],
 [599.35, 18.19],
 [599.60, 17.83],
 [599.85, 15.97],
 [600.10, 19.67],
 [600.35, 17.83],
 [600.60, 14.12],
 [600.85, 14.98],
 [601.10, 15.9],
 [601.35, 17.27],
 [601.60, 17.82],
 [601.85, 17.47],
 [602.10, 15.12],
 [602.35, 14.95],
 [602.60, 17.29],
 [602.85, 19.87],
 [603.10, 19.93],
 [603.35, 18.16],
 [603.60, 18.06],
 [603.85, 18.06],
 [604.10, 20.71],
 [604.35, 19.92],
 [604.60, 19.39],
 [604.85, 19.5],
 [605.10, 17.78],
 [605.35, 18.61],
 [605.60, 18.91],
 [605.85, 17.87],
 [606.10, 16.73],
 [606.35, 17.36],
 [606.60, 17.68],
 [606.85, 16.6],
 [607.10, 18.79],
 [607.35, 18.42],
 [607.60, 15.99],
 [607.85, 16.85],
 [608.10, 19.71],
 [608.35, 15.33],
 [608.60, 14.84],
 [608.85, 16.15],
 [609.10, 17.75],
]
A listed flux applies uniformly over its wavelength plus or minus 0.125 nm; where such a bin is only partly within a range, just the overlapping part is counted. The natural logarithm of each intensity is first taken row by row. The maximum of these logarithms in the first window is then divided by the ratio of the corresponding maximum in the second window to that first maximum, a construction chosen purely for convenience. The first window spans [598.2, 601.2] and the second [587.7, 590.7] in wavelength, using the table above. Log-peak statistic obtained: 2.99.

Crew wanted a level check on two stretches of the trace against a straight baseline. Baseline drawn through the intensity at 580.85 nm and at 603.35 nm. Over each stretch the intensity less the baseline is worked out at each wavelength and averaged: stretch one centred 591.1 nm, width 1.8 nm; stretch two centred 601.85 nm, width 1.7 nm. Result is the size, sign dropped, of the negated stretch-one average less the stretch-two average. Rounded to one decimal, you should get 1.3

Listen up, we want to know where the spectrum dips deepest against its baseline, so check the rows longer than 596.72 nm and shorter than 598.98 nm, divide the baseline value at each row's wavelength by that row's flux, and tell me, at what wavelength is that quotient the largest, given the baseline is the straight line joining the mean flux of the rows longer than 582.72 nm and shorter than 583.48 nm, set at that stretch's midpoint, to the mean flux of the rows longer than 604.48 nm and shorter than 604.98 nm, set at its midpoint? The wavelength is 598.10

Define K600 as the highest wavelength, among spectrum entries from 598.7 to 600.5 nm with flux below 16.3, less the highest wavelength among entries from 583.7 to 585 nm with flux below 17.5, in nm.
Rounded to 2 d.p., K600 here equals 15.75 nm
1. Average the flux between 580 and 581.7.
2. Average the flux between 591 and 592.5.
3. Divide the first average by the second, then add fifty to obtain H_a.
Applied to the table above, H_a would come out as 51.1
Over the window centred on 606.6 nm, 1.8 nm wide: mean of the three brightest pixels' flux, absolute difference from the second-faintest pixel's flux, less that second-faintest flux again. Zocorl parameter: -15.1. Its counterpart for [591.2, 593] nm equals -13.9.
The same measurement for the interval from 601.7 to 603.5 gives -10.9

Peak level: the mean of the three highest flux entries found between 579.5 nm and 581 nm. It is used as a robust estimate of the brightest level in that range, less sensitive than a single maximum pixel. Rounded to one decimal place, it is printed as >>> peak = 19.3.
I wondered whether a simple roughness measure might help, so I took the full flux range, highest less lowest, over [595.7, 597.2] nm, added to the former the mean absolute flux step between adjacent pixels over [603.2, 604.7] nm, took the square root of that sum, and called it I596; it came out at 1.8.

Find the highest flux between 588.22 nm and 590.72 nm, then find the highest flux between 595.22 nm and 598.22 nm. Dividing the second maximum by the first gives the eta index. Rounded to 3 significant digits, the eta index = 1.10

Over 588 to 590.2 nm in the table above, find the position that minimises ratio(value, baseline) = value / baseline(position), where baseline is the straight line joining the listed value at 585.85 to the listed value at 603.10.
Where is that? 589.10 nm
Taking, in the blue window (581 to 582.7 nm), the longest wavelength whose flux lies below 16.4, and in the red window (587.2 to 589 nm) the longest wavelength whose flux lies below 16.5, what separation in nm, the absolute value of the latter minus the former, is 6.50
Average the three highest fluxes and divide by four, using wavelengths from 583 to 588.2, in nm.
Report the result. 5.24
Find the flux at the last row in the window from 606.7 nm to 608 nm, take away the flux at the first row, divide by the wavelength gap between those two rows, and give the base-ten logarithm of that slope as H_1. -0.6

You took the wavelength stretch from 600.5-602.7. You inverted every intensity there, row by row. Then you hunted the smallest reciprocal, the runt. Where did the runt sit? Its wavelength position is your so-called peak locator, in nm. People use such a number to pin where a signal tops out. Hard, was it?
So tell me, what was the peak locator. 601.60 nm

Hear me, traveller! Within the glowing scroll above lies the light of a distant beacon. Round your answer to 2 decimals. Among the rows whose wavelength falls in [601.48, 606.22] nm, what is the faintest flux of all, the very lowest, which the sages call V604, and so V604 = 14.95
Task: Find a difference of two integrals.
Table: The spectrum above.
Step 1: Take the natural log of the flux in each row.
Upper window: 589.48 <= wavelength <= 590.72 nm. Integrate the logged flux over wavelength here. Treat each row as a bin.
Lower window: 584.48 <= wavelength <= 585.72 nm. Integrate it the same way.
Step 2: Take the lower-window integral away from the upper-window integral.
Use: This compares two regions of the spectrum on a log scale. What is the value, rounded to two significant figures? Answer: -0.13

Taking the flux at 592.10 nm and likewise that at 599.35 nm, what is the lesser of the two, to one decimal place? 15.4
